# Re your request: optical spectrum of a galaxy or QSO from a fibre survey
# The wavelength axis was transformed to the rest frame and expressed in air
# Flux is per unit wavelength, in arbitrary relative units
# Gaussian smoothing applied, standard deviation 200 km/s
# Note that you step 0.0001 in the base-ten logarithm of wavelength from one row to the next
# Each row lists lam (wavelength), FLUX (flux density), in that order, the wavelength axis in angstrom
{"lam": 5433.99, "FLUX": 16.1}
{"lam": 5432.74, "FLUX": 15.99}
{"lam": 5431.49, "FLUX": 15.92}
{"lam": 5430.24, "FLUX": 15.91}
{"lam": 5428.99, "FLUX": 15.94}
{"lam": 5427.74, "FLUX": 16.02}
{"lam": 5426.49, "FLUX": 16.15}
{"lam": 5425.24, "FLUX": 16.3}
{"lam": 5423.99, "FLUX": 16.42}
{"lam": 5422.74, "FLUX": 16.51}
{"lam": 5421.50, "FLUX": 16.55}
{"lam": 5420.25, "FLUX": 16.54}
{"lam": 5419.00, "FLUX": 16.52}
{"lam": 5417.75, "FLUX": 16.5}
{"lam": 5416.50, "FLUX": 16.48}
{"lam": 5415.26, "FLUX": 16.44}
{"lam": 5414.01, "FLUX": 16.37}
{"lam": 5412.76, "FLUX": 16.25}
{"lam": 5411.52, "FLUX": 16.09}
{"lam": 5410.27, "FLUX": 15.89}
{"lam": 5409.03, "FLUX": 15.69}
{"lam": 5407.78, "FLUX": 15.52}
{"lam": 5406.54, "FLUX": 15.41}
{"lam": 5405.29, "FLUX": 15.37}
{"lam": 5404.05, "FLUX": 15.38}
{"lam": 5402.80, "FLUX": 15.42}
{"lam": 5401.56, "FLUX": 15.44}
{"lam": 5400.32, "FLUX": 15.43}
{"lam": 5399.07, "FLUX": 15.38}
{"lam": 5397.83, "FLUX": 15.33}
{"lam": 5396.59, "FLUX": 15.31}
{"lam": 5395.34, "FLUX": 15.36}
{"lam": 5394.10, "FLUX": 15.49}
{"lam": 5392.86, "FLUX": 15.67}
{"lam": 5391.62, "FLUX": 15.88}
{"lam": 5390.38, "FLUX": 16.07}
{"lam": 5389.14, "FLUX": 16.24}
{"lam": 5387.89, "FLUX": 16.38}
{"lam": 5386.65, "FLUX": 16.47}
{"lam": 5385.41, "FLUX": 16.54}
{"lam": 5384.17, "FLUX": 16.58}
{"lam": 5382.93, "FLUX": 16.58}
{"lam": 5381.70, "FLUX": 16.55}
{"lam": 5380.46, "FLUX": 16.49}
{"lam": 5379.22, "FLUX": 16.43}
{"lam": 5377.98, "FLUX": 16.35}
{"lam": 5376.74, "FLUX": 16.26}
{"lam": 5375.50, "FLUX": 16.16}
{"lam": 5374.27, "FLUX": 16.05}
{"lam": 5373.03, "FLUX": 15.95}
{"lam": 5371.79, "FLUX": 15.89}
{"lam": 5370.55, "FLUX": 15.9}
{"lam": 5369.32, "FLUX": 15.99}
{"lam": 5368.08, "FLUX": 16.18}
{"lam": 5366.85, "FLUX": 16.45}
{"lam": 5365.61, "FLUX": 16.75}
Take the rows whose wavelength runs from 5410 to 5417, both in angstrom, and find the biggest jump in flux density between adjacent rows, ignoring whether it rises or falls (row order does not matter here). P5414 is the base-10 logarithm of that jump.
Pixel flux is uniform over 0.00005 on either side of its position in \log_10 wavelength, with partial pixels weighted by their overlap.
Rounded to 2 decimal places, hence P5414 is -0.70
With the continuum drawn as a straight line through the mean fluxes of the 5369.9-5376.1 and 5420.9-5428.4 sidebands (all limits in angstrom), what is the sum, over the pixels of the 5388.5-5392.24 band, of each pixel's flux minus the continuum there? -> 0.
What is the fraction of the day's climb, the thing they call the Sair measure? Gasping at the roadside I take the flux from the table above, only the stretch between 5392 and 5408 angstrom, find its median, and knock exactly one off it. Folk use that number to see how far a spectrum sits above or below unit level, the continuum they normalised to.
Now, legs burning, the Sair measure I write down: 14.4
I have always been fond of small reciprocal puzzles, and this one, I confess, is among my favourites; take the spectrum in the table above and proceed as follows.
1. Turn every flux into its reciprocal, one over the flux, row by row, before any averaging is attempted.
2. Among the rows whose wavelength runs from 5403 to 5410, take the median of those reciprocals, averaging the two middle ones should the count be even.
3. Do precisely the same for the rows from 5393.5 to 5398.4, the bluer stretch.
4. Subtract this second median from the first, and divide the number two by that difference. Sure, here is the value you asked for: -7274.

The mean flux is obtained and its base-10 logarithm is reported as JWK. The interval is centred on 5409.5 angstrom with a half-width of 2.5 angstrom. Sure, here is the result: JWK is 1.20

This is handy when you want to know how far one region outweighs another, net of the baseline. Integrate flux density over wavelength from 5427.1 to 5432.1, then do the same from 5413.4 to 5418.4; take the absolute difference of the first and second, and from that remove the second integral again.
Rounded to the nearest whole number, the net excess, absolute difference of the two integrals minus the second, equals -80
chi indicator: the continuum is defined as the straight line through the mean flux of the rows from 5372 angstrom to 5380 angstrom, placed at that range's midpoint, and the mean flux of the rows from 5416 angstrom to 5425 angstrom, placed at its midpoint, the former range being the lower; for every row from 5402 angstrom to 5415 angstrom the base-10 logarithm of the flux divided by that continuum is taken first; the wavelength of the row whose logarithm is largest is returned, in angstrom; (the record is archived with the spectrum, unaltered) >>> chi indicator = 5414.01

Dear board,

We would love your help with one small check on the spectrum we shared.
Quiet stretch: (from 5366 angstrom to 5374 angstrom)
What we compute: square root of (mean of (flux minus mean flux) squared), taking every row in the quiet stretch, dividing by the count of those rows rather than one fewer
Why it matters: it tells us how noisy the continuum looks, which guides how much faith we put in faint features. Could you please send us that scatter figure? 0.20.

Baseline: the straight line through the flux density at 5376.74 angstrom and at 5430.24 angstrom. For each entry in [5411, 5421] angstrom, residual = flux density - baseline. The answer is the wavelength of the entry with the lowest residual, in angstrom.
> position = 5411.52 angstrom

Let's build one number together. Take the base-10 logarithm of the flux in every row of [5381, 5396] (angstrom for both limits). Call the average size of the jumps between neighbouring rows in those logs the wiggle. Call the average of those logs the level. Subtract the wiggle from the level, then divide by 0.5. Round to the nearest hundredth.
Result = 2.41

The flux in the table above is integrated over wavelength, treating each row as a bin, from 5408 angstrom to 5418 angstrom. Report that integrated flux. 162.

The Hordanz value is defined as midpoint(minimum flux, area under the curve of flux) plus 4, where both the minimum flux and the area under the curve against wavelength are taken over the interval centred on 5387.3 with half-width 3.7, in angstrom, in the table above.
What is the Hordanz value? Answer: 73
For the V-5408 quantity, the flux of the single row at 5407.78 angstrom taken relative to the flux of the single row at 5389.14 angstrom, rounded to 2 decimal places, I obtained 0.96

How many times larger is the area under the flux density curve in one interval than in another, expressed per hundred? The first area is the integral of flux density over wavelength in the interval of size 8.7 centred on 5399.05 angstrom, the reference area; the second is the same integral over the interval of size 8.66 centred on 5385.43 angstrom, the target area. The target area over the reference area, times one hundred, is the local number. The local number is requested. 107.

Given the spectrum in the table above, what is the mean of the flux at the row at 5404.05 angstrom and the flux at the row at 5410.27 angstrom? 15.6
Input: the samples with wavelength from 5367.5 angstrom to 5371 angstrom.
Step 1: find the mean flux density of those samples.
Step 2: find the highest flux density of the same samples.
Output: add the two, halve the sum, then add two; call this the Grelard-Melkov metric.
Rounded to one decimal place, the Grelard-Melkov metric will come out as 18.1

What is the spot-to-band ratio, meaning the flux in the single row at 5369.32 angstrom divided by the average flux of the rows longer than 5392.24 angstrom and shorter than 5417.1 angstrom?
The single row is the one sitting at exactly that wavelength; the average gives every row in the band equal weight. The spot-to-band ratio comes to 1.02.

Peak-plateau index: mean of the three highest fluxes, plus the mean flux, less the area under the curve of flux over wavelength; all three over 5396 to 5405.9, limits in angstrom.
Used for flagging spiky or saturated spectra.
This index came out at -122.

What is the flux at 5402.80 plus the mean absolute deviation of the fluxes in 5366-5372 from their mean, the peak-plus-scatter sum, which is 15.6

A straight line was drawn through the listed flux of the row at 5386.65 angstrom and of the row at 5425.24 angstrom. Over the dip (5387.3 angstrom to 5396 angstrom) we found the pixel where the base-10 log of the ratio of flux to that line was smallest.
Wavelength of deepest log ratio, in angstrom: 5395.34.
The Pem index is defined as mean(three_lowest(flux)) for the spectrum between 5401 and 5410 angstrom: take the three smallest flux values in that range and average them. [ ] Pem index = 15.4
